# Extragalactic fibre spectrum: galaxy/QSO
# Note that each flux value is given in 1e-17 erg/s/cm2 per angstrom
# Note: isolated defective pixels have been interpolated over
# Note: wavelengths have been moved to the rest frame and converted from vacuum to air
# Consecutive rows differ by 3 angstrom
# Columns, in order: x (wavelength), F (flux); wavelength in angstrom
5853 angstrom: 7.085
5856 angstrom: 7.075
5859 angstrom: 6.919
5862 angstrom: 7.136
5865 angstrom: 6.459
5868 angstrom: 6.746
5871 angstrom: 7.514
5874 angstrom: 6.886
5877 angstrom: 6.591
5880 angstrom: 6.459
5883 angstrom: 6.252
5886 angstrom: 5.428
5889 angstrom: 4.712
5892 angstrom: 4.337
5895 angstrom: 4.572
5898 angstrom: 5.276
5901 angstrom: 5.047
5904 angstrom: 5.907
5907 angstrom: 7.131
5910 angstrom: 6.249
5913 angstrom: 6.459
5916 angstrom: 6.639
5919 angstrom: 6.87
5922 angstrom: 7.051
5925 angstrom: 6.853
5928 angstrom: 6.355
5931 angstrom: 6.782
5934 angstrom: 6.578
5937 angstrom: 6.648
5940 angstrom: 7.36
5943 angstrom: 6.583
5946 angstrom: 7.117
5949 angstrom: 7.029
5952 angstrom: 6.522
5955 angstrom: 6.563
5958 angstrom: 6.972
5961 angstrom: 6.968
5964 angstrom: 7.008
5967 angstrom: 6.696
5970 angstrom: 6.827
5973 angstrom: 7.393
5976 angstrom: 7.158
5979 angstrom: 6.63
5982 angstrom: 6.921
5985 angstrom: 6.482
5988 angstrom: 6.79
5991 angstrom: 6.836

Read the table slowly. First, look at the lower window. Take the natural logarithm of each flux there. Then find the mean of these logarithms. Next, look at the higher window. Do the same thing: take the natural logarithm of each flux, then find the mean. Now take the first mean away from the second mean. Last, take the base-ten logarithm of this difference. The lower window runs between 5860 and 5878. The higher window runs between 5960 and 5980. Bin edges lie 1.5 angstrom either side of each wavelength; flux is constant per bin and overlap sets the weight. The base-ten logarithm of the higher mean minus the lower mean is -2.0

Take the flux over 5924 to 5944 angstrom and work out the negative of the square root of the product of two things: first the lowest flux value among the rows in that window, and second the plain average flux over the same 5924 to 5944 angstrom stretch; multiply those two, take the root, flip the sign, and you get -6.54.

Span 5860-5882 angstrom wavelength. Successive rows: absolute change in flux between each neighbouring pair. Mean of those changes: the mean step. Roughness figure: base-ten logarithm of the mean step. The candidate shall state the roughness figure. -0.33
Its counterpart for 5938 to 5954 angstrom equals -0.32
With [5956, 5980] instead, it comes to -0.59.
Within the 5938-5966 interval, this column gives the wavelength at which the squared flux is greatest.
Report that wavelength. 5940 angstrom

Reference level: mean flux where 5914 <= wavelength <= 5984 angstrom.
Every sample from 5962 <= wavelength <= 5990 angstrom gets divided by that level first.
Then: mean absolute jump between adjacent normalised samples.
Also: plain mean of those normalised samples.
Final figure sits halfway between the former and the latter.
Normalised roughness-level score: 0.528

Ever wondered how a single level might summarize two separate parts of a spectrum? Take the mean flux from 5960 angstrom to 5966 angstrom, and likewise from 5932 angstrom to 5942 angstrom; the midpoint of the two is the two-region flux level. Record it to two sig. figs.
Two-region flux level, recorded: 6.9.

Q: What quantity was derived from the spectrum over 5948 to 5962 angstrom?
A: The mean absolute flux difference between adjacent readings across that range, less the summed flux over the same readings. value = -33.8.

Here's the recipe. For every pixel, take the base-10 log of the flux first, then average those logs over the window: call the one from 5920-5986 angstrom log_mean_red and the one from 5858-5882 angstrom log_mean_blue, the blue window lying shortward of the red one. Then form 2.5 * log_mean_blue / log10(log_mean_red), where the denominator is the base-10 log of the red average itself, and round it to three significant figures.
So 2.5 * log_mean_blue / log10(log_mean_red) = -26.6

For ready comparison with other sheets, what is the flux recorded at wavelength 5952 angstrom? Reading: 6.522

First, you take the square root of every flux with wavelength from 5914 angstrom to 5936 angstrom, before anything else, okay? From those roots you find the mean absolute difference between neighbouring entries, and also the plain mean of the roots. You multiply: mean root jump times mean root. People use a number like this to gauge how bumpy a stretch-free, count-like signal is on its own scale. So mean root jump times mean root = 0.15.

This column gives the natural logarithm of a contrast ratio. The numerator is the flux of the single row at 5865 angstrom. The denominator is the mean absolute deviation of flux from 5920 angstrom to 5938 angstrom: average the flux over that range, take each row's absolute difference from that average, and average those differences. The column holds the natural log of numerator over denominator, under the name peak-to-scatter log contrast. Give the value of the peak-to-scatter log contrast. 3.56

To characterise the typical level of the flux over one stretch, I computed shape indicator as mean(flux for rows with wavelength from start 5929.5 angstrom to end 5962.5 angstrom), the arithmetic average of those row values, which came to 6.83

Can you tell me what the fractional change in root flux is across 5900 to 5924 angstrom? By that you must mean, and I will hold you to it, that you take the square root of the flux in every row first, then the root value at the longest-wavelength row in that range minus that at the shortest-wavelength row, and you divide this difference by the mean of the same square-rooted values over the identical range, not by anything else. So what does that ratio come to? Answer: 0.16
